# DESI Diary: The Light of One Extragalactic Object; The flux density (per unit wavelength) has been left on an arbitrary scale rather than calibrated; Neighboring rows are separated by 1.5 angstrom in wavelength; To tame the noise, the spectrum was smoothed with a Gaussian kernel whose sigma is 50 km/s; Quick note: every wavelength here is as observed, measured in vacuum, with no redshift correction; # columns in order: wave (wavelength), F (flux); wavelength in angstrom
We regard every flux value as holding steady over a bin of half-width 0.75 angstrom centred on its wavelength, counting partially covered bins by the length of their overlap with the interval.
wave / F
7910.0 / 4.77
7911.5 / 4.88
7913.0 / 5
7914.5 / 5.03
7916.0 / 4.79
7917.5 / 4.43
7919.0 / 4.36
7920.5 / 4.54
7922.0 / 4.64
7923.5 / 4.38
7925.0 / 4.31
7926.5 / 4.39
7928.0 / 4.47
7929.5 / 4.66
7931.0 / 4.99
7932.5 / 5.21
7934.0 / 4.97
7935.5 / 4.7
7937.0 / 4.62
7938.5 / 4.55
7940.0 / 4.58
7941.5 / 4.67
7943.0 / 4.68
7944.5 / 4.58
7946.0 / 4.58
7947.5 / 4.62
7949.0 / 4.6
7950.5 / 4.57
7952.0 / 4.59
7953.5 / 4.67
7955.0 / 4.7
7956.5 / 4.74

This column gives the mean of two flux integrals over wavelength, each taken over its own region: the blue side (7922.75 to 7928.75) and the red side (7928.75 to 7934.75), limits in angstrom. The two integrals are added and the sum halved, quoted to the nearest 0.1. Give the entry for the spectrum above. 28.0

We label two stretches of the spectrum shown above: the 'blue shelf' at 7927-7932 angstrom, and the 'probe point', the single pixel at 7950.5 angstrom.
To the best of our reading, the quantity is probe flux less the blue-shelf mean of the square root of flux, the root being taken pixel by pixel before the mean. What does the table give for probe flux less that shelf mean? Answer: 2.40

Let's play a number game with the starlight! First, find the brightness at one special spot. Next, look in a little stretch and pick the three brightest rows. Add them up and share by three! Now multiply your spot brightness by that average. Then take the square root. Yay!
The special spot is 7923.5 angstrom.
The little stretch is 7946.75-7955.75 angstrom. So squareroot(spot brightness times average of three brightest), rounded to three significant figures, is 4.52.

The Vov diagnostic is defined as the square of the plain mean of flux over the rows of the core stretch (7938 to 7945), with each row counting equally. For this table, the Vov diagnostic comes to 21.3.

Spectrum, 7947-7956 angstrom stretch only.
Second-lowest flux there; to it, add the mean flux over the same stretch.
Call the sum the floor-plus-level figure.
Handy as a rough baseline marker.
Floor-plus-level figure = 9.2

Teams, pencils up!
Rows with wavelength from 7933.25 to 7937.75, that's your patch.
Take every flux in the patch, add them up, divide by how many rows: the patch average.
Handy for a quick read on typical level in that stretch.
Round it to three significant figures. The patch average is 4.76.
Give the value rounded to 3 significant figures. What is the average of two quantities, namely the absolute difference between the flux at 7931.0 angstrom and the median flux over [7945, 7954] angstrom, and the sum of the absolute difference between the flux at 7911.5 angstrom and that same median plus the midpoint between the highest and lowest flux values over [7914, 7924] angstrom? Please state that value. 2.69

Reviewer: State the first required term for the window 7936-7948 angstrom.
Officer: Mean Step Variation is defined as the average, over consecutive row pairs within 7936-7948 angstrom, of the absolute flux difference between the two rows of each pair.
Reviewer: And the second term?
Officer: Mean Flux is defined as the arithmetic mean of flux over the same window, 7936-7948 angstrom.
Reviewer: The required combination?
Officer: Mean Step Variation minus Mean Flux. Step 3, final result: -4.56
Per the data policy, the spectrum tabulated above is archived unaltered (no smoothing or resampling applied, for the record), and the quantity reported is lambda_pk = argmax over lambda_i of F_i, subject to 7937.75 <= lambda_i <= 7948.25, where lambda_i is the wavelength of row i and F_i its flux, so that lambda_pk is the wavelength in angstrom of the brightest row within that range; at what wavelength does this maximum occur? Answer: 7943.0 angstrom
